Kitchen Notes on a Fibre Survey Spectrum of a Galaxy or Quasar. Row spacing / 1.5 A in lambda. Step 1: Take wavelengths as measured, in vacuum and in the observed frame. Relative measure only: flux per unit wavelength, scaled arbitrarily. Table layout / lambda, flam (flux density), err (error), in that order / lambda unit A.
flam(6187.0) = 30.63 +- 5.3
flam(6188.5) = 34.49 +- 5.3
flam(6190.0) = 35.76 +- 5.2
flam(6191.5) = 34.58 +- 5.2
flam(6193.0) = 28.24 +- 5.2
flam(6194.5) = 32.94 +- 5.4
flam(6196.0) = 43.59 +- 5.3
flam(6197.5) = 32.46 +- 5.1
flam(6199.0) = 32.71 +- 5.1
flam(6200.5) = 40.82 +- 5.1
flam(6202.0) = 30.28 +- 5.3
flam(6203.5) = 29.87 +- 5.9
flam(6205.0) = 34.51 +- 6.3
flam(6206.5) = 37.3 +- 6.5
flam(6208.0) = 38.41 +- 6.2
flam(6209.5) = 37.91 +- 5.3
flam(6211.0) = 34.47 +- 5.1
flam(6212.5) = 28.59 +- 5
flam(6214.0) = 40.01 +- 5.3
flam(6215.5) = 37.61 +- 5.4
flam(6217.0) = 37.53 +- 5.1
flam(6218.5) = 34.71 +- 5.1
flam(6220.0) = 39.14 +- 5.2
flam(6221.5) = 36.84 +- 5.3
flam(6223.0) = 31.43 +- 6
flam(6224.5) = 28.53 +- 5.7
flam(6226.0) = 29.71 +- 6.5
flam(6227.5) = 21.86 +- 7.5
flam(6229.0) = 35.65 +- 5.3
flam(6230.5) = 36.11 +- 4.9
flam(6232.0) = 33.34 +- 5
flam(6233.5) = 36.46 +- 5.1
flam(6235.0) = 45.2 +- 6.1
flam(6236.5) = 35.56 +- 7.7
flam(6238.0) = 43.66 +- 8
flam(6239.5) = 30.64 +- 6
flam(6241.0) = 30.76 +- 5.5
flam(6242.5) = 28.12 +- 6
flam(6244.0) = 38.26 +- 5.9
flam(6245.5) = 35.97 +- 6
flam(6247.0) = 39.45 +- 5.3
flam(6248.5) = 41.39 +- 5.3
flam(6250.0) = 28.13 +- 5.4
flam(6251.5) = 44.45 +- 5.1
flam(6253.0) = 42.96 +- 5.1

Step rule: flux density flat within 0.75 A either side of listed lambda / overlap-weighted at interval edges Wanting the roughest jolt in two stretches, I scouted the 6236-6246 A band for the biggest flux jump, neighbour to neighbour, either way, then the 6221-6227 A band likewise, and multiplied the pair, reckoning 70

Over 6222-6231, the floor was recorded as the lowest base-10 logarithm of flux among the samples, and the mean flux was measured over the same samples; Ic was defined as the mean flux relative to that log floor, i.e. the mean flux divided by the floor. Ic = 22.8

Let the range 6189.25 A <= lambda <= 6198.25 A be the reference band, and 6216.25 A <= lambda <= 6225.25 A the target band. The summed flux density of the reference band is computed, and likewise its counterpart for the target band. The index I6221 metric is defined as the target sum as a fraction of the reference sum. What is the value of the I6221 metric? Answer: 1.00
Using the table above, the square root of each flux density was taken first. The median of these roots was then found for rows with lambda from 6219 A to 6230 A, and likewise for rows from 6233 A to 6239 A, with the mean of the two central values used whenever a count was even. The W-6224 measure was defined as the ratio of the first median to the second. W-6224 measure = 0.89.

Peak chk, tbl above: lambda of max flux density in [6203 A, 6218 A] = 6214.0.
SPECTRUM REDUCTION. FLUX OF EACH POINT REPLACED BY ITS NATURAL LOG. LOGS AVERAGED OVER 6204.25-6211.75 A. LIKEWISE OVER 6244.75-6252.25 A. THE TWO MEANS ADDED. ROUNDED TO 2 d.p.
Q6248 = 7.22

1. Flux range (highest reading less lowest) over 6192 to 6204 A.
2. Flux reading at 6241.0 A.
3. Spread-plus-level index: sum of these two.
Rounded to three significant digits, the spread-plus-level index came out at 46.1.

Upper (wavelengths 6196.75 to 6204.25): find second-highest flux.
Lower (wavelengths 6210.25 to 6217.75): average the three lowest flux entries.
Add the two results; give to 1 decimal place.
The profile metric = 66.2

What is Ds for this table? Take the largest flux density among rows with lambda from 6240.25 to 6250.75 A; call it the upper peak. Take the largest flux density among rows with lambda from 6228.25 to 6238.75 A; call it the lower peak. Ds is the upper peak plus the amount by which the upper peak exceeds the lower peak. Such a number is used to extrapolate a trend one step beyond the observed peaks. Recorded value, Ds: 38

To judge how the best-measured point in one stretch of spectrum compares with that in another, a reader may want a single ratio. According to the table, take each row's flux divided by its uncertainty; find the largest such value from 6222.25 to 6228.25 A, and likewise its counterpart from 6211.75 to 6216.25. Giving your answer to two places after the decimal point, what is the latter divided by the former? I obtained 1.44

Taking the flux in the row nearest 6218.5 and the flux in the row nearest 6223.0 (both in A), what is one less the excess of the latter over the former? 4.3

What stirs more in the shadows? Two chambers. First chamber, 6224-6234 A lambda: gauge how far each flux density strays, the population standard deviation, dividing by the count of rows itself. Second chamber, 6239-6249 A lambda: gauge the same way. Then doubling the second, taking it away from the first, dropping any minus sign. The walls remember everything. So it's 4.5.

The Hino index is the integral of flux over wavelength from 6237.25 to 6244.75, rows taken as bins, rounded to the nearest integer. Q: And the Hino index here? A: 257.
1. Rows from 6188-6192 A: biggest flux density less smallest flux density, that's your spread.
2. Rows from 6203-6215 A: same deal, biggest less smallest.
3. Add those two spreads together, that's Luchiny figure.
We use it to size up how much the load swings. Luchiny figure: 12.7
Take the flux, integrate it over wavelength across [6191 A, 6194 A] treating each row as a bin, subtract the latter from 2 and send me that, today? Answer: -92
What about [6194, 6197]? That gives -113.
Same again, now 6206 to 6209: -112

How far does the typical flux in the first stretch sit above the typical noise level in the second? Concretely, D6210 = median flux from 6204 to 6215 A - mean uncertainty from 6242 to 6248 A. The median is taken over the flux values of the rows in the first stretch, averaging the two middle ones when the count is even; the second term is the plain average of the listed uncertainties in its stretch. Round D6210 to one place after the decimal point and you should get 31.5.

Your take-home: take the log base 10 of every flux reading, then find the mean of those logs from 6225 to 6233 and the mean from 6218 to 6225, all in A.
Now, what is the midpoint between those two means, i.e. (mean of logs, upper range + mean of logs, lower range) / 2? 1.51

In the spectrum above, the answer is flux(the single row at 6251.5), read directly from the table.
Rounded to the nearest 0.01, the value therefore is 44.45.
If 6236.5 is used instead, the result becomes 35.56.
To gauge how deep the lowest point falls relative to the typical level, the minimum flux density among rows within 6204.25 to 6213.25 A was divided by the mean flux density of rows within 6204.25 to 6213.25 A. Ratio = 0.81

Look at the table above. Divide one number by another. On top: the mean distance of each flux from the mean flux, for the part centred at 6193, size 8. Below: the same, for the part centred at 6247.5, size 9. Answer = 0.95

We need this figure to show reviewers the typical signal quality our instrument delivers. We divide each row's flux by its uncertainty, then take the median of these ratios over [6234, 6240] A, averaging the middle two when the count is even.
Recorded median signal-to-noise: 5.3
